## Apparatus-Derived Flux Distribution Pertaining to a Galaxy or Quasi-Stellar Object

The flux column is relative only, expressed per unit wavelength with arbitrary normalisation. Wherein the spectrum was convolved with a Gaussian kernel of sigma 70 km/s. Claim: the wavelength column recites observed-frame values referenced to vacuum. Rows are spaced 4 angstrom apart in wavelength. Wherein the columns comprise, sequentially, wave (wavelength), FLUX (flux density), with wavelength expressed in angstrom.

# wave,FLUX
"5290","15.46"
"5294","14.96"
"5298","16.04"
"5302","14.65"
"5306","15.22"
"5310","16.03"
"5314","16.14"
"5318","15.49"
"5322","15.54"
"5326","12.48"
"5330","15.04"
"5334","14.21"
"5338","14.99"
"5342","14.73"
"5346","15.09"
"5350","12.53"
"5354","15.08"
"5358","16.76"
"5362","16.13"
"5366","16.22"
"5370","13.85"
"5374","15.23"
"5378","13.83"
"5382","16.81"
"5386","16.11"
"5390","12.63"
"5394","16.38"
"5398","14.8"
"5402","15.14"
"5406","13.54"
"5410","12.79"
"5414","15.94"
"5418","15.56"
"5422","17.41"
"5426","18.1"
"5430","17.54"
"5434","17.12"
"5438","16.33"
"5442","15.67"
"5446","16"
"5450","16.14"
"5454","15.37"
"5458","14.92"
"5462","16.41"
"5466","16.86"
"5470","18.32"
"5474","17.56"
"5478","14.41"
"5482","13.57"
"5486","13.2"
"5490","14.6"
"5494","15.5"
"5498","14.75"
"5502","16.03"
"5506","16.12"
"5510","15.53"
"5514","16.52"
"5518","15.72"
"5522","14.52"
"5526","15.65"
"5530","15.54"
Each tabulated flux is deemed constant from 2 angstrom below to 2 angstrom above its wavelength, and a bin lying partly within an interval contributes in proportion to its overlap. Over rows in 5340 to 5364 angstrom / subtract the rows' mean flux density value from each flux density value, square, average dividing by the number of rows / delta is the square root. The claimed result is 1.3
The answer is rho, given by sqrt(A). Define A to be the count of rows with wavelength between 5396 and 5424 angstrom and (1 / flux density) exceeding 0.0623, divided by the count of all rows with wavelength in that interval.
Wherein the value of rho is 0.93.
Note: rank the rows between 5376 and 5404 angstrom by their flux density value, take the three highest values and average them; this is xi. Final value 16.4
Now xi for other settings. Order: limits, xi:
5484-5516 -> 16.2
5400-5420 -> 15.5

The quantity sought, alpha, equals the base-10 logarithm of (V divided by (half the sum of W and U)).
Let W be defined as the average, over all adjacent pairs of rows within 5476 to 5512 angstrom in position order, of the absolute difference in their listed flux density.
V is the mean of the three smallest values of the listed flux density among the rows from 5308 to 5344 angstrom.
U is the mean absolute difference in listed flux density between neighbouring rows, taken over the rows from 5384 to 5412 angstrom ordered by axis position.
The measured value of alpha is 1.01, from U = 1.92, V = 13.8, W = 0.8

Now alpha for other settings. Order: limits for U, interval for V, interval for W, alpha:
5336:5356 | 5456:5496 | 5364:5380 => 0.94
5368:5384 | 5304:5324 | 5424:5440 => 1.09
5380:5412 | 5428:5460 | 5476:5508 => 1.08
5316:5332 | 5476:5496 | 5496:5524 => 1.00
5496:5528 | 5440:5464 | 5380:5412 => 1.07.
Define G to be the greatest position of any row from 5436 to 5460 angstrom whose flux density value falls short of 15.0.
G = 5458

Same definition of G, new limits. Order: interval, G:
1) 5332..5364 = 5350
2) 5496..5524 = 5522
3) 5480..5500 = 5498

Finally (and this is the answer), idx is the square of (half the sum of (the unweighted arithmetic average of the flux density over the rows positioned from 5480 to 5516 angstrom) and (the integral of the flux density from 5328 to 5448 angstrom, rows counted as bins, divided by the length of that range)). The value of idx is 232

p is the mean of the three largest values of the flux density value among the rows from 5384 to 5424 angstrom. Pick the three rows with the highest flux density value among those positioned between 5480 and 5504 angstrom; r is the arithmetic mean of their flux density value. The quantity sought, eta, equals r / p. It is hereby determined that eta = 0.93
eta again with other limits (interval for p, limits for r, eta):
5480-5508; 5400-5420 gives 0.98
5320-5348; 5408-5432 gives 1.16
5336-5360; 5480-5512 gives 1.02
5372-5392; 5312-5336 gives 0.98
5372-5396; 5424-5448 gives 1.07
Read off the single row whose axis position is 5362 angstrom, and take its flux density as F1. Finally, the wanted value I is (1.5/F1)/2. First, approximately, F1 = 16.13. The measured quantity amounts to 0.046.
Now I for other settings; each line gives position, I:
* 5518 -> 0.048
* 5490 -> 0.051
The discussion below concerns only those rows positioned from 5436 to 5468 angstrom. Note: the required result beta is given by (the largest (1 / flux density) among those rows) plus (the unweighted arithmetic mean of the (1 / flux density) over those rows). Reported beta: 0.130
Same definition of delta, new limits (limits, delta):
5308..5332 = 1.2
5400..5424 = 1.5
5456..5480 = 1.4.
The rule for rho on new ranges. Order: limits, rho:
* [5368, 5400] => 0.79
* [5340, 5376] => 0.82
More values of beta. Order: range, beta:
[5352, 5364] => 0.129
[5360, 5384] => 0.138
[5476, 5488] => 0.149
